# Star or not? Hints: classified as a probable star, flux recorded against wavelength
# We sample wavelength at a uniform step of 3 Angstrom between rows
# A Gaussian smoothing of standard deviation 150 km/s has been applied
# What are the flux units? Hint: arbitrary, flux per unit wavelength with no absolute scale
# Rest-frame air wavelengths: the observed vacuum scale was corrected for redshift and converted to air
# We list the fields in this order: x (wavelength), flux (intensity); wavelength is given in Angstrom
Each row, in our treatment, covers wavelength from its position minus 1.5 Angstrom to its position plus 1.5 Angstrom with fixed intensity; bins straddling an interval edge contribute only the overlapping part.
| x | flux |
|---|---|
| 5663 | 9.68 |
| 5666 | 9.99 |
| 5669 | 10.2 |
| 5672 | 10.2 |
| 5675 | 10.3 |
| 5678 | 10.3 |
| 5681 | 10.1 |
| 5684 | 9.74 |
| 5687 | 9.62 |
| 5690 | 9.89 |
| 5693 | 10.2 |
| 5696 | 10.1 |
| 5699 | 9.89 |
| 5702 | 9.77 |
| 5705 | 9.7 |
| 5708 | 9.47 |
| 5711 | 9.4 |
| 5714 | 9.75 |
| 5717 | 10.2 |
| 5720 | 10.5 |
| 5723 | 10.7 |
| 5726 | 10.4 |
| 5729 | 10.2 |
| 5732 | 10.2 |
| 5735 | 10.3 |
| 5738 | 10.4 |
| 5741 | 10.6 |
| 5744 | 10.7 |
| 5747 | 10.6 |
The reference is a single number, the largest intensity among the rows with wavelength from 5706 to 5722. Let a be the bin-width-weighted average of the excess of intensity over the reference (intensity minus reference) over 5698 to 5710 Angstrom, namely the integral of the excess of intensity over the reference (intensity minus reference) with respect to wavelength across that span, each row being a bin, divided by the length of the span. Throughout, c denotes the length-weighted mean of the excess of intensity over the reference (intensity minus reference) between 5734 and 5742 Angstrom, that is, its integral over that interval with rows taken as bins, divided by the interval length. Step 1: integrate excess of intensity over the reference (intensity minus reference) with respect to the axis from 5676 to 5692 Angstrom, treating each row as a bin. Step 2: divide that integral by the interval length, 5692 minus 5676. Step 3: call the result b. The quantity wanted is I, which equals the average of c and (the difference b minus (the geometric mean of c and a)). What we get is -0.43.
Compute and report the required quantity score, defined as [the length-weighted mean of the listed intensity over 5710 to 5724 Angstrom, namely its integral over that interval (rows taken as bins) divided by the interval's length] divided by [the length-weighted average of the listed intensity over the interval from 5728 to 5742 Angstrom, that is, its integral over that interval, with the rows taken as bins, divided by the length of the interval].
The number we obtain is 0.98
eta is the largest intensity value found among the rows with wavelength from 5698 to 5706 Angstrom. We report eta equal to 9.89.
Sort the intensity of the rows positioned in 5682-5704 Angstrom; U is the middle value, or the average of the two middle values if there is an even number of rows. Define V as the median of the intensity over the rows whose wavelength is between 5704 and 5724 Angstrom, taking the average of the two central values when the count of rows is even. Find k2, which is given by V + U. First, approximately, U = 9.9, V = 9.75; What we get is 19.6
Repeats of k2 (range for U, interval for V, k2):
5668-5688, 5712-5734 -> 20.4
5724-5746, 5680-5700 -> 20.3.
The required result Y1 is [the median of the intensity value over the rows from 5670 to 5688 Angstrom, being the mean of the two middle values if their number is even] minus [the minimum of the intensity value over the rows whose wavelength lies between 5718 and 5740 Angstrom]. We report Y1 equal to -0.05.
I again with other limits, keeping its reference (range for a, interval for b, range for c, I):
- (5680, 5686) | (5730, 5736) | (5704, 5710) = -0.98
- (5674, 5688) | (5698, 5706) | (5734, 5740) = -0.54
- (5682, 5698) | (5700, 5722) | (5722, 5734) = -0.54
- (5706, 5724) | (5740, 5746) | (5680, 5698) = -0.48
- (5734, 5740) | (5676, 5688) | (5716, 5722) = -0.38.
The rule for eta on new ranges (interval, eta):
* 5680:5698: 10.2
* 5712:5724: 10.7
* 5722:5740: 10.7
